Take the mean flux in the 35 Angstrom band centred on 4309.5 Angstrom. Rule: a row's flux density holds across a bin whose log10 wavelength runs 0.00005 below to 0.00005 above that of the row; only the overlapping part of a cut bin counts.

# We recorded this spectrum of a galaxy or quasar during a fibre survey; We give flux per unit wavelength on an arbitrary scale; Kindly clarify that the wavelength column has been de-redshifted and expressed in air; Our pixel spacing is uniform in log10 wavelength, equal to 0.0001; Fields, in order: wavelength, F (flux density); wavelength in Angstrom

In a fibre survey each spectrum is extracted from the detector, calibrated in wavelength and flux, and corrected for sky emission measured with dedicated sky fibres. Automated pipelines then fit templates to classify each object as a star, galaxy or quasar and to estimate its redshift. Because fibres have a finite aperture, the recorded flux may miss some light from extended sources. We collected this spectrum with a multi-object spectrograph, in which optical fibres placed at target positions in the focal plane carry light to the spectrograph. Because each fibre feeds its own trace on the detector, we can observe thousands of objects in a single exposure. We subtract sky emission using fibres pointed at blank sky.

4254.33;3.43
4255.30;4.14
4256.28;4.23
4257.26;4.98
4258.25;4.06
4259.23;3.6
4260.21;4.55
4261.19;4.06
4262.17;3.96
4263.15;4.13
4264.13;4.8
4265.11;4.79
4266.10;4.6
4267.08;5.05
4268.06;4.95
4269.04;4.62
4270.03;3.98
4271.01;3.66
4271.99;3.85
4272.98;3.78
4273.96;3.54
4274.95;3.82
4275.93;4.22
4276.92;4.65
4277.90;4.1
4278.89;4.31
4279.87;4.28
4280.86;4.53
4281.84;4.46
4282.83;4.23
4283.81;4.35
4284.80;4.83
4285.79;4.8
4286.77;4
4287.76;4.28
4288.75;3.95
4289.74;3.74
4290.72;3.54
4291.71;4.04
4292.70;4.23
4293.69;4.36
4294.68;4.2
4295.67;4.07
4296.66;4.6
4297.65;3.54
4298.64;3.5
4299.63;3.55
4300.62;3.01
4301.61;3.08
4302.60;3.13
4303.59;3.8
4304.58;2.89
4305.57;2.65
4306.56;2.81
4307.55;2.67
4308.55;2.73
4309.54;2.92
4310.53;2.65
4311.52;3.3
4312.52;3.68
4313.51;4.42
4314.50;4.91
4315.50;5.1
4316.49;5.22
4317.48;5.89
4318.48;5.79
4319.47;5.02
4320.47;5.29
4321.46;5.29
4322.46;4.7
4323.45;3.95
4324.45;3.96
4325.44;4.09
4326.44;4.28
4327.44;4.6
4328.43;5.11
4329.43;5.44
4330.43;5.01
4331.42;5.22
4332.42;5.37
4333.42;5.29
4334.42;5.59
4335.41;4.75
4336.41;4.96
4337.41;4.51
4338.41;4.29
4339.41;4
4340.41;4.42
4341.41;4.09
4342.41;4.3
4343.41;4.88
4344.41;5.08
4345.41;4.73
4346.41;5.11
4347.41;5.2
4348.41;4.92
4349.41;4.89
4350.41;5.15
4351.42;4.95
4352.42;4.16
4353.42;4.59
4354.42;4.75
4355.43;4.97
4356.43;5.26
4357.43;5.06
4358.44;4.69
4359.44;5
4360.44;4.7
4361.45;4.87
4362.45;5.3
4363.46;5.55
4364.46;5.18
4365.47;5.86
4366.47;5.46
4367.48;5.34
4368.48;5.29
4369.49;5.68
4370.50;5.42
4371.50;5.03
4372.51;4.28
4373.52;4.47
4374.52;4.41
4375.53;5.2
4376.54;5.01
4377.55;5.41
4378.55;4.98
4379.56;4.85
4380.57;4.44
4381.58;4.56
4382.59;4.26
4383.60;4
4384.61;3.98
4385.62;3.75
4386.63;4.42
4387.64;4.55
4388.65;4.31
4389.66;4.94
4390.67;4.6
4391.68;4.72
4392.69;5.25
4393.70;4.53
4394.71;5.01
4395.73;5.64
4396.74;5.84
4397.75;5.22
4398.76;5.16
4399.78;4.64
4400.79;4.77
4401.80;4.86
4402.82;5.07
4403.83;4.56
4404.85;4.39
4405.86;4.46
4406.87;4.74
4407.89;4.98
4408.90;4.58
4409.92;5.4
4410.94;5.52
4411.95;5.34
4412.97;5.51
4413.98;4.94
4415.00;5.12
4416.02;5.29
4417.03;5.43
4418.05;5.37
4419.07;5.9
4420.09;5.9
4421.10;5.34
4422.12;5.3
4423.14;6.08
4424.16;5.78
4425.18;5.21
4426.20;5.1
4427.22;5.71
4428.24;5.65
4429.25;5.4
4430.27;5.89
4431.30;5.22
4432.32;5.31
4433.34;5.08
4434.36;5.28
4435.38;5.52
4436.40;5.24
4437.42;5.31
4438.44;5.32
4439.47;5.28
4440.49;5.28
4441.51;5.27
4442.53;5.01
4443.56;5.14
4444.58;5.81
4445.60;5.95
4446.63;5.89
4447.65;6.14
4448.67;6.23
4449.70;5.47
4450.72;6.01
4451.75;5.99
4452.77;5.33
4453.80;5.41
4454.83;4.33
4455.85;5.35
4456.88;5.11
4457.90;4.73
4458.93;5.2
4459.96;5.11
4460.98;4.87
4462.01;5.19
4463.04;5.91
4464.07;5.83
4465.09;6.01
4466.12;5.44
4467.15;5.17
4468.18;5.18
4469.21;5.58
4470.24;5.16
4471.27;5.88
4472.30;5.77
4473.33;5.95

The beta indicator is 4.0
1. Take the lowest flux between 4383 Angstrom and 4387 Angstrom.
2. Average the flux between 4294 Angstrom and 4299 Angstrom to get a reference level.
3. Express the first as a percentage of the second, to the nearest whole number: 94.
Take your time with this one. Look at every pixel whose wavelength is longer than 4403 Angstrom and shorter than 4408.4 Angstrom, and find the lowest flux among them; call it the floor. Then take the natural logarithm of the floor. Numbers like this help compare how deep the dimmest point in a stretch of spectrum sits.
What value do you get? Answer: 1.48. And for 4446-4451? 1.70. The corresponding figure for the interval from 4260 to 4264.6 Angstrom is 1.38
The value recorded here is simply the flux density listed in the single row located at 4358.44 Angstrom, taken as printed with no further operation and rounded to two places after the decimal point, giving 4.69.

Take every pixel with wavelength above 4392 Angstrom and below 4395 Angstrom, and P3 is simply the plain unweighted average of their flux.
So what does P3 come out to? 4.9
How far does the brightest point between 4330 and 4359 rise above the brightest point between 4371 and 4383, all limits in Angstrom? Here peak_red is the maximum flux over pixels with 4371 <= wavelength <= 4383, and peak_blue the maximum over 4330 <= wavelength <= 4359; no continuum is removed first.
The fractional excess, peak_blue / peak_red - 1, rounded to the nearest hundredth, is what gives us 0.03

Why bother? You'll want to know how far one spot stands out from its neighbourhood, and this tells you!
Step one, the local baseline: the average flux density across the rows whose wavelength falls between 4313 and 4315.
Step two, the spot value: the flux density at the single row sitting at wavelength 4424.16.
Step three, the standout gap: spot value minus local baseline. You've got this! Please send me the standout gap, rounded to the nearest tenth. 1.1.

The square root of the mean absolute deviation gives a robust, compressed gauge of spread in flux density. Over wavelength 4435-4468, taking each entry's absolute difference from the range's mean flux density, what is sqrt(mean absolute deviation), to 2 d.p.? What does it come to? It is 0.59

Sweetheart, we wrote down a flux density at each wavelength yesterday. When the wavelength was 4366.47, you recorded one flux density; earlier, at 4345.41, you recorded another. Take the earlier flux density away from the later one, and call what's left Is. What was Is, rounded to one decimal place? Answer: 0.7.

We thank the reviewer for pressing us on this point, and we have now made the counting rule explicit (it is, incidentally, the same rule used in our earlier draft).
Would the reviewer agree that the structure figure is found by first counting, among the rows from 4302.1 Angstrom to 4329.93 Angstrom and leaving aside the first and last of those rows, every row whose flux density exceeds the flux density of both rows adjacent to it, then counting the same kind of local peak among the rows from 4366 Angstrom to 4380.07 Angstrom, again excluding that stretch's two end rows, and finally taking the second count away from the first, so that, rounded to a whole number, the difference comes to 0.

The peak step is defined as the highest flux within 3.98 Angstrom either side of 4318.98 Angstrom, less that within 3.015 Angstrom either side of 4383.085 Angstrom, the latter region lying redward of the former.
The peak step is 1.3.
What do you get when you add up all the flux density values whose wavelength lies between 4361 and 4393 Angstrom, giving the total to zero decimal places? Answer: 155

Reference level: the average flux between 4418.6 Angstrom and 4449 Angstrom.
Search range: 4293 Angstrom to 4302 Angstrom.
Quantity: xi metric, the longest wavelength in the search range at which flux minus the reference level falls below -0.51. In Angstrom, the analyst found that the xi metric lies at 4301.61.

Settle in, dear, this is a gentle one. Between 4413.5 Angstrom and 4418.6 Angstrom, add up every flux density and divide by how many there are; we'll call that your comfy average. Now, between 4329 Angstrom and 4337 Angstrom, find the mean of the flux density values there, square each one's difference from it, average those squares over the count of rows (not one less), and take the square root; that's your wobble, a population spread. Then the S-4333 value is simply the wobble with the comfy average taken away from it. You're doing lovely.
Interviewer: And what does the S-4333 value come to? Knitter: -5.0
